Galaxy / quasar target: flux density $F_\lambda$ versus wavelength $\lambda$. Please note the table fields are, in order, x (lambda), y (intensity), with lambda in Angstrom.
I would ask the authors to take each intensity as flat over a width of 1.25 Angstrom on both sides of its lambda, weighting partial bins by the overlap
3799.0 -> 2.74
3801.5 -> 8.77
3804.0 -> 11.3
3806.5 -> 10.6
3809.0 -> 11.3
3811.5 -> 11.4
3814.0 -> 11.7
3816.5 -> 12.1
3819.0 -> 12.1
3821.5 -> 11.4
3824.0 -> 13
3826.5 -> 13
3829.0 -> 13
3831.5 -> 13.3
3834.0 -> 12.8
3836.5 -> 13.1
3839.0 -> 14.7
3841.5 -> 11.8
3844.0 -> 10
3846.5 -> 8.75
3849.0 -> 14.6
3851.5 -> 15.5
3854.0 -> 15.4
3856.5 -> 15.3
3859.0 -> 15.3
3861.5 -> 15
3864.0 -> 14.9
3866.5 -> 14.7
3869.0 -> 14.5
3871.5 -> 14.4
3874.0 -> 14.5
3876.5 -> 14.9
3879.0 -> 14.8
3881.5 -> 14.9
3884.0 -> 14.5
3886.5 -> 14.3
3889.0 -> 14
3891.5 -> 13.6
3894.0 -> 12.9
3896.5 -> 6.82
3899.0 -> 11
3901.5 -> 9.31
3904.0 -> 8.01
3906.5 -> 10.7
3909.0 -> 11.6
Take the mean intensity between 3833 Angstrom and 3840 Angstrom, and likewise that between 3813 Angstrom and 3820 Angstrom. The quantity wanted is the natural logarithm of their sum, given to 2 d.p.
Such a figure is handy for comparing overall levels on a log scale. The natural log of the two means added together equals 3.24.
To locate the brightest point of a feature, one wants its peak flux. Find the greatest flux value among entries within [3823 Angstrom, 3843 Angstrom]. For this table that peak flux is 14.7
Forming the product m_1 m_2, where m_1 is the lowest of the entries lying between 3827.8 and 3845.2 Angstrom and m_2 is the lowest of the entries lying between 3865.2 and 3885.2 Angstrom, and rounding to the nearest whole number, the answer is 144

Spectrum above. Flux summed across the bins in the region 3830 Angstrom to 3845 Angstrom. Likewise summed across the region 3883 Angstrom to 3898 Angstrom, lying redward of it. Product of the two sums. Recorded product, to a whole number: 5762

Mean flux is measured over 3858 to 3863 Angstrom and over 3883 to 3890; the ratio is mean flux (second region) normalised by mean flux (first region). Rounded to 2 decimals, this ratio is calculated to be 0.94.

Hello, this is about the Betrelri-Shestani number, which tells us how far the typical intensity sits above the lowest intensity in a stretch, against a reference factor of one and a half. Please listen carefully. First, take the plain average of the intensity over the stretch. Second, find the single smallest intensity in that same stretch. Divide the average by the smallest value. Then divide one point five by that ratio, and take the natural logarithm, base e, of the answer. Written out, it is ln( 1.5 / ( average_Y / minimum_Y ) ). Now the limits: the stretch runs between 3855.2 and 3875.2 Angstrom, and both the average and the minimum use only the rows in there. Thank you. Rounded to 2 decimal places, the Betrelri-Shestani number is 0.38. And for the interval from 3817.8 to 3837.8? 0.30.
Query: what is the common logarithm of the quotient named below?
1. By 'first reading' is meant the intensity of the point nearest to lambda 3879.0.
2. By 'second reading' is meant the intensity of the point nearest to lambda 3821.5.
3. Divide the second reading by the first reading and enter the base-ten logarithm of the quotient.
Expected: -0.113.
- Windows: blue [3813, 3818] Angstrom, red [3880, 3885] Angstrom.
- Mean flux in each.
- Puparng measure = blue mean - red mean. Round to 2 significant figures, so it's -2.8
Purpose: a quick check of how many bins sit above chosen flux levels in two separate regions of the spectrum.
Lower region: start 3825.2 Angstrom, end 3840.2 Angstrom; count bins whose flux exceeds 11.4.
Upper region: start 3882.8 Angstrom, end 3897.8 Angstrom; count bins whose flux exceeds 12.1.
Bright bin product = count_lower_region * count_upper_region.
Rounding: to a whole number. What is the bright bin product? 30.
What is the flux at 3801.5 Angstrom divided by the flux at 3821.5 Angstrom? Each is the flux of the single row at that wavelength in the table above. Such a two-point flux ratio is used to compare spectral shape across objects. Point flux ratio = 0.77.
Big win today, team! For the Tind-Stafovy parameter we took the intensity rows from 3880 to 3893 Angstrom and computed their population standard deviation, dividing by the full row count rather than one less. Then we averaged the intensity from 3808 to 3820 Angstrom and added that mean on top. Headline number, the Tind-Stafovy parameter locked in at 12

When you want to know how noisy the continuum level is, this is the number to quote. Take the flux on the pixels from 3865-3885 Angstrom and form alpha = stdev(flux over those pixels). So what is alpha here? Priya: 0.2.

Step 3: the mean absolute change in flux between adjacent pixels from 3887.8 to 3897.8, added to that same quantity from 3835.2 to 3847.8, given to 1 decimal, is 4.3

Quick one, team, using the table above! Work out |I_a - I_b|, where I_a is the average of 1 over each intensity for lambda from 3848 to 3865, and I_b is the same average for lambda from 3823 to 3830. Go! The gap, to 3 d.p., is 0.011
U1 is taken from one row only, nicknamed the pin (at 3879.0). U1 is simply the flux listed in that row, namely 14.8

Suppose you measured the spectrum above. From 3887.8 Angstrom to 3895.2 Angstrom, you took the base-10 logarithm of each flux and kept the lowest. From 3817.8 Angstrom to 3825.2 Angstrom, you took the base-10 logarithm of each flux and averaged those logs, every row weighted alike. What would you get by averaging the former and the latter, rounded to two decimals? 1.10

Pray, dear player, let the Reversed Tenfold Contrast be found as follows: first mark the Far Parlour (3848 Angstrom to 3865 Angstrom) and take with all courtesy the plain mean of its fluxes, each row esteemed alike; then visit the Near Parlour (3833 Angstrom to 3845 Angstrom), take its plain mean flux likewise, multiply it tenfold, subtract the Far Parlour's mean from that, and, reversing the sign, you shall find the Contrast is -110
